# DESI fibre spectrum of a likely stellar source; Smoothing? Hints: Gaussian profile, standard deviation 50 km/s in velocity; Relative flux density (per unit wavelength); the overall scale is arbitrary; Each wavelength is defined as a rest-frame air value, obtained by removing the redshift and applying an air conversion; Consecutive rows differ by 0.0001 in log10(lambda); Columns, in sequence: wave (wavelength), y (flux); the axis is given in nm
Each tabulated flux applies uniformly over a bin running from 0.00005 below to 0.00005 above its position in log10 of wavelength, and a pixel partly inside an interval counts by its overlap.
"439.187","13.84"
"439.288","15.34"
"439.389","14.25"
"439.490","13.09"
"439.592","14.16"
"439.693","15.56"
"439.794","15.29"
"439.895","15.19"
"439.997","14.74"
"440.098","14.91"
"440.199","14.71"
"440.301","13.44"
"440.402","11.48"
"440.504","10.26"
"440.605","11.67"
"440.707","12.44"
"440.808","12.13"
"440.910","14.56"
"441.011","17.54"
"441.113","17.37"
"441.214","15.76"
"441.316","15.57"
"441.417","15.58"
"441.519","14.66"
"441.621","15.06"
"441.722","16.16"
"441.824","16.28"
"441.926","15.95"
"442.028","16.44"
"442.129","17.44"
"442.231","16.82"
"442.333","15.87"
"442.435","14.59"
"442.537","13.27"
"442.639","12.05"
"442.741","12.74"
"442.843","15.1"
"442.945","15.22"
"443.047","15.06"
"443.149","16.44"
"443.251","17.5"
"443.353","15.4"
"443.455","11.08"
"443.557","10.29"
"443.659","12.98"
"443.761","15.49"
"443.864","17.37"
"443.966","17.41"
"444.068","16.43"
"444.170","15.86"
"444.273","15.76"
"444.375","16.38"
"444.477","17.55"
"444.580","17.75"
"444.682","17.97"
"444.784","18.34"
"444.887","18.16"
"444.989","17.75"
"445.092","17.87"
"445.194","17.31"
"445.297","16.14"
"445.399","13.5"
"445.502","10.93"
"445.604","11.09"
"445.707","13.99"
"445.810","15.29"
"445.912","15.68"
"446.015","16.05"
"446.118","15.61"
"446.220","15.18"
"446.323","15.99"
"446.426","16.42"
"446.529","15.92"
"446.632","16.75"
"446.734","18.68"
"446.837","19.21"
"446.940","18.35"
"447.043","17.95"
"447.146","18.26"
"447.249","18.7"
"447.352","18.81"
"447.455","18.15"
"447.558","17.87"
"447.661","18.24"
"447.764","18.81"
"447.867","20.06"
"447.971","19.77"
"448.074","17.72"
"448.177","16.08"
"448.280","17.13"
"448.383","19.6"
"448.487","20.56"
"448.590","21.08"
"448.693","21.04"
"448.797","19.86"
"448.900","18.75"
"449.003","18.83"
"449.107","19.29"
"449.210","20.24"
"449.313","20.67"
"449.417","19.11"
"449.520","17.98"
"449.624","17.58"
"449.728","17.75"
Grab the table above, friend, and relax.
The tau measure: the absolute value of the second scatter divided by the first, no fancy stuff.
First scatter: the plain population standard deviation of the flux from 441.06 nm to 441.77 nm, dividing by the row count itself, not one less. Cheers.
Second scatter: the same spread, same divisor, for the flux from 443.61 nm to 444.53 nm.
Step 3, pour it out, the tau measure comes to 1.7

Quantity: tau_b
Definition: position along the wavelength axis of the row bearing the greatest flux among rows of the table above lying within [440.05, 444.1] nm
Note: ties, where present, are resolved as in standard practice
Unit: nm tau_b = 441.011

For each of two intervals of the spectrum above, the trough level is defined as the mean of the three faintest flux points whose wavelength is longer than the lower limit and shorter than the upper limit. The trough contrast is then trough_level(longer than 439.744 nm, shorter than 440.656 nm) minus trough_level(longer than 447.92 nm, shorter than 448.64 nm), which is -6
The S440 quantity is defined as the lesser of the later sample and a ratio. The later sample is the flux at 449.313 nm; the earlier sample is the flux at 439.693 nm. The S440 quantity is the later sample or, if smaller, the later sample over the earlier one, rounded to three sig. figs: 1.33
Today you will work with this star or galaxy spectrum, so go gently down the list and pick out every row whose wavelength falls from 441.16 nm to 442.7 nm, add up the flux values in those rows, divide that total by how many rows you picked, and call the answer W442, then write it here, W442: 15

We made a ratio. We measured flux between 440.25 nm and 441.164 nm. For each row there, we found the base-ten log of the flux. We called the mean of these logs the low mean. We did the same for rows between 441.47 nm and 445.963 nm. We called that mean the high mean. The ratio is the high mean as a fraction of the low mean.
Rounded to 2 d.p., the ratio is 1.06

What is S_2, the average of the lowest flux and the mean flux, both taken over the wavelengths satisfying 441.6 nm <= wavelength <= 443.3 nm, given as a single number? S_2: 14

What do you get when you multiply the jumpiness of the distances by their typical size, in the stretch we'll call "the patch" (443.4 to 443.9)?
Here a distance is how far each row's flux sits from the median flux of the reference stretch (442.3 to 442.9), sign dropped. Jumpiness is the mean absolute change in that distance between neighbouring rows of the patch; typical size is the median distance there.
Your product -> 4.3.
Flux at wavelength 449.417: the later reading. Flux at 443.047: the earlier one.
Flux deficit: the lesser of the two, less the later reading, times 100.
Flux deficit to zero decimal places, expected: -405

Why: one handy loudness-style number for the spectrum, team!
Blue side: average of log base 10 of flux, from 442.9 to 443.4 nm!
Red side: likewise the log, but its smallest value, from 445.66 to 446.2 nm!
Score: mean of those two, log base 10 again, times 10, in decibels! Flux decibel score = 0.70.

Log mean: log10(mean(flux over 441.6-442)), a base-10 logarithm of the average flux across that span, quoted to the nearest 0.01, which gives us 1.20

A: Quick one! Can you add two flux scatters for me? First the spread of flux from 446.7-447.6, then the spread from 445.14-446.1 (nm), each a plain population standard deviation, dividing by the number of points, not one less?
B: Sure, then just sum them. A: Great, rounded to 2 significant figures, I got 2.5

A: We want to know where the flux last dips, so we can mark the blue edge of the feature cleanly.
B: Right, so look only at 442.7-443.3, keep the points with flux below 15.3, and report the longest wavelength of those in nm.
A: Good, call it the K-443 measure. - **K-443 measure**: 443.047 nm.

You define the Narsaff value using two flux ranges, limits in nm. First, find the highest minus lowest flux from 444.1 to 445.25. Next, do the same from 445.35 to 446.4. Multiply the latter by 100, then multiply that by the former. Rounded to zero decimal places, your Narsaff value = 1321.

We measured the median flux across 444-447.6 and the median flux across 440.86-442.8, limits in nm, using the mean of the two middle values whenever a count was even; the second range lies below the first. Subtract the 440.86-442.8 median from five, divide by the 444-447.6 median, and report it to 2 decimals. -0.64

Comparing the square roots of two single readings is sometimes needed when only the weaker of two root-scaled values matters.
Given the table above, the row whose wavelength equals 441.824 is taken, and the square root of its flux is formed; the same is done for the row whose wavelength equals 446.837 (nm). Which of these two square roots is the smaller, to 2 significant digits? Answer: 4.0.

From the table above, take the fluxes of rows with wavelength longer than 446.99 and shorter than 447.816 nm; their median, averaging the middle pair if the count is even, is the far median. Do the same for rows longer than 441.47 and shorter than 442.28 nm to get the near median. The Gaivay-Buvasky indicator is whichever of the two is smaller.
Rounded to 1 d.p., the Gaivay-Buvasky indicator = 16.2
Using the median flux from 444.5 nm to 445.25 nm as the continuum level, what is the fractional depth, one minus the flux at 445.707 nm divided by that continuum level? 0.22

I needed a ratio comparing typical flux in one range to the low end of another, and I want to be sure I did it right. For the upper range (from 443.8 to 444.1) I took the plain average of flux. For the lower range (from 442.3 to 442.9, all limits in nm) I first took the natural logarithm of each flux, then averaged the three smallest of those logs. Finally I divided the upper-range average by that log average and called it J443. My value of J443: 6.7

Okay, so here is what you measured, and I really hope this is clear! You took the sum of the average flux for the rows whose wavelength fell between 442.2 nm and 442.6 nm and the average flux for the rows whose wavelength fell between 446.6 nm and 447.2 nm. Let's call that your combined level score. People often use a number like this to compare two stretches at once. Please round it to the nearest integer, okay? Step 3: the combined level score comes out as 33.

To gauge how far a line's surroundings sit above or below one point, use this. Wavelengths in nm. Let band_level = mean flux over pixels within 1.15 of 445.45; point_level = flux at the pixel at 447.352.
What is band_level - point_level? -2.9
